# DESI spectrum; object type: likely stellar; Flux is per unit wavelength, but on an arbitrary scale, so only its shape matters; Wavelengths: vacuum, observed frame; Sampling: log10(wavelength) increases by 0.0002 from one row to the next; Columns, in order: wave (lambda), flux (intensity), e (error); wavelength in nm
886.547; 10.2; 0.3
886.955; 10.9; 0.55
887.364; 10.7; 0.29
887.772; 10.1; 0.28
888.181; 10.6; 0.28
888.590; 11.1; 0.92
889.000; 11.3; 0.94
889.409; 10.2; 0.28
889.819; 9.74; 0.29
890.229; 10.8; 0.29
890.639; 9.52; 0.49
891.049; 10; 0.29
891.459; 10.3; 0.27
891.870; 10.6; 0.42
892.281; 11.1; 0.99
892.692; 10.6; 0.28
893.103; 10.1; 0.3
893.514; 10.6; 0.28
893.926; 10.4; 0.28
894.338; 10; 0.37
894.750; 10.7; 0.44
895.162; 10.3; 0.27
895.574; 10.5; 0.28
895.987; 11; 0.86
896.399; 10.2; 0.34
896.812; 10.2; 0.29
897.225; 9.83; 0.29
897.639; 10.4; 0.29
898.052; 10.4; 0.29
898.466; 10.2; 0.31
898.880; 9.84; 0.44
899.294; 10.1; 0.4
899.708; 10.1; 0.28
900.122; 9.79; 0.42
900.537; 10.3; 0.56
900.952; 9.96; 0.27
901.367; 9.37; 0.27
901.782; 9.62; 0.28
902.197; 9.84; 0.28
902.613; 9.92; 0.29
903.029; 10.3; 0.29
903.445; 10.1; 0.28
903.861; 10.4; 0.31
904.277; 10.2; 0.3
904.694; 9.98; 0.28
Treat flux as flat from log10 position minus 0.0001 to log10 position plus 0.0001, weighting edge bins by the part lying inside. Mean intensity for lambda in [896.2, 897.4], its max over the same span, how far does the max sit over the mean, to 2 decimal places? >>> 0.12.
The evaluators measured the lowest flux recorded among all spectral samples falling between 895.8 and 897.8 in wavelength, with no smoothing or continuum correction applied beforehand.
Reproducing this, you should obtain 9.83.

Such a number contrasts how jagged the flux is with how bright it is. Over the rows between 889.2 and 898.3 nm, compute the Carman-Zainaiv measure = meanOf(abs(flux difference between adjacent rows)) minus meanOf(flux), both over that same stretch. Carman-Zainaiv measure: -9.86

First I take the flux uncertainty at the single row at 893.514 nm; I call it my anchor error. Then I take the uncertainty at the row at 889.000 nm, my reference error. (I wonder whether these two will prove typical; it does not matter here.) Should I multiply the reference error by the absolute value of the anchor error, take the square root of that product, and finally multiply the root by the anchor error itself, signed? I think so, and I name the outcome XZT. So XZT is 0.14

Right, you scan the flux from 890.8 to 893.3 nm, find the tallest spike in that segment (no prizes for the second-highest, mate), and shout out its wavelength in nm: 892.281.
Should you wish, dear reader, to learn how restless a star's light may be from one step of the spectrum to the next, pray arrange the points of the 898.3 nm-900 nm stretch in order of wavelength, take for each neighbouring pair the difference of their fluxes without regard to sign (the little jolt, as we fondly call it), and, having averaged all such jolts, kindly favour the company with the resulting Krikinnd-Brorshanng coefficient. 0.21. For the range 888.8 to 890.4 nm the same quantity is 0.87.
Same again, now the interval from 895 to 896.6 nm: 0.50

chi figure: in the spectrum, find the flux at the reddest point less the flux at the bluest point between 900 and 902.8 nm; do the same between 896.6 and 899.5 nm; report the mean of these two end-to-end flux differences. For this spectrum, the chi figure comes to 0.0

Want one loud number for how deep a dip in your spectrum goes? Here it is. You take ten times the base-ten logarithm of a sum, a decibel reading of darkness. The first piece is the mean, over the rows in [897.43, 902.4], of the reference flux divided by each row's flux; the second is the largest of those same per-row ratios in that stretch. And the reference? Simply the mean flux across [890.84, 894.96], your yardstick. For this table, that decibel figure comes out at 3.34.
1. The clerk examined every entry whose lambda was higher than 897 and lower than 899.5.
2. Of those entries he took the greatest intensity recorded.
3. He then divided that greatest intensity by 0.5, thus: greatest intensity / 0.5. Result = 20.8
